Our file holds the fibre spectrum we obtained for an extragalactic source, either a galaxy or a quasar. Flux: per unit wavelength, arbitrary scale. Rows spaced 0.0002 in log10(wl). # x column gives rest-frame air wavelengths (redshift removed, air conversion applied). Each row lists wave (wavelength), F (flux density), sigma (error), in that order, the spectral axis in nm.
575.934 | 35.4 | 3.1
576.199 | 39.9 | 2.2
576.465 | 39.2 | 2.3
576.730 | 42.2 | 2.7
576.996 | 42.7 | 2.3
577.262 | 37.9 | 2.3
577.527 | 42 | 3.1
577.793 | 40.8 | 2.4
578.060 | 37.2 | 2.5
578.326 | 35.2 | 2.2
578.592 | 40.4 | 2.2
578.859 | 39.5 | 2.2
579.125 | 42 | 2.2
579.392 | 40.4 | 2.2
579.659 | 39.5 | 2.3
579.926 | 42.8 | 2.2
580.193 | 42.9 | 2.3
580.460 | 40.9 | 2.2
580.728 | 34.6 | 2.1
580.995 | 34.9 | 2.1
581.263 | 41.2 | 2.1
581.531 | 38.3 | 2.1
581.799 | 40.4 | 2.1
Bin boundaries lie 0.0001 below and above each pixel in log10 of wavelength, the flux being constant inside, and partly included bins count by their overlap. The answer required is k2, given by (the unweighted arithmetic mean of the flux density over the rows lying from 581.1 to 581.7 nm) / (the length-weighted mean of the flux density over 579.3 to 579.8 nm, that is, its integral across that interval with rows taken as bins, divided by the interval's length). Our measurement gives 1.00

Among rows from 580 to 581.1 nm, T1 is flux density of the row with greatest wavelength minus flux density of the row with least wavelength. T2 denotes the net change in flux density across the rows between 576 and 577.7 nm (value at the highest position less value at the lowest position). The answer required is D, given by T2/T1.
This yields -0.3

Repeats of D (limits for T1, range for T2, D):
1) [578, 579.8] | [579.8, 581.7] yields -2.0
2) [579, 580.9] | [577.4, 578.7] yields 0.2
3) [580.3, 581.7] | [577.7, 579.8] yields 0.5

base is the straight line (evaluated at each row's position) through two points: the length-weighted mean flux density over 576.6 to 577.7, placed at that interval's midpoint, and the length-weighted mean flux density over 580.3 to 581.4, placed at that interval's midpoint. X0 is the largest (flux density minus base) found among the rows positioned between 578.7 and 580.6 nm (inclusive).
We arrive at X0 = 4.3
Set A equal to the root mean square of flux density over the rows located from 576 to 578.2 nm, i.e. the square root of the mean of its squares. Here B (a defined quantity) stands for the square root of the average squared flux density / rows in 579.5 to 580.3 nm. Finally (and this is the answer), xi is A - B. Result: -1.5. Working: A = 40.3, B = 41.8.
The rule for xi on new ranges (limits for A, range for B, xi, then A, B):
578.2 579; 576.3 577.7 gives -2.4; 38.4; 40.8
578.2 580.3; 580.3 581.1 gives 3.5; 40.4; 36.9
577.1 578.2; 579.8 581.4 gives -0.2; 39.5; 39.7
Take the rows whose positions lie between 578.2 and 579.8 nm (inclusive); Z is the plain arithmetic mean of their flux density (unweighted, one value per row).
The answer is 39.5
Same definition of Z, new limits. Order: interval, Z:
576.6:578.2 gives 40.5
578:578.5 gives 36.2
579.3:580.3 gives 41.4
